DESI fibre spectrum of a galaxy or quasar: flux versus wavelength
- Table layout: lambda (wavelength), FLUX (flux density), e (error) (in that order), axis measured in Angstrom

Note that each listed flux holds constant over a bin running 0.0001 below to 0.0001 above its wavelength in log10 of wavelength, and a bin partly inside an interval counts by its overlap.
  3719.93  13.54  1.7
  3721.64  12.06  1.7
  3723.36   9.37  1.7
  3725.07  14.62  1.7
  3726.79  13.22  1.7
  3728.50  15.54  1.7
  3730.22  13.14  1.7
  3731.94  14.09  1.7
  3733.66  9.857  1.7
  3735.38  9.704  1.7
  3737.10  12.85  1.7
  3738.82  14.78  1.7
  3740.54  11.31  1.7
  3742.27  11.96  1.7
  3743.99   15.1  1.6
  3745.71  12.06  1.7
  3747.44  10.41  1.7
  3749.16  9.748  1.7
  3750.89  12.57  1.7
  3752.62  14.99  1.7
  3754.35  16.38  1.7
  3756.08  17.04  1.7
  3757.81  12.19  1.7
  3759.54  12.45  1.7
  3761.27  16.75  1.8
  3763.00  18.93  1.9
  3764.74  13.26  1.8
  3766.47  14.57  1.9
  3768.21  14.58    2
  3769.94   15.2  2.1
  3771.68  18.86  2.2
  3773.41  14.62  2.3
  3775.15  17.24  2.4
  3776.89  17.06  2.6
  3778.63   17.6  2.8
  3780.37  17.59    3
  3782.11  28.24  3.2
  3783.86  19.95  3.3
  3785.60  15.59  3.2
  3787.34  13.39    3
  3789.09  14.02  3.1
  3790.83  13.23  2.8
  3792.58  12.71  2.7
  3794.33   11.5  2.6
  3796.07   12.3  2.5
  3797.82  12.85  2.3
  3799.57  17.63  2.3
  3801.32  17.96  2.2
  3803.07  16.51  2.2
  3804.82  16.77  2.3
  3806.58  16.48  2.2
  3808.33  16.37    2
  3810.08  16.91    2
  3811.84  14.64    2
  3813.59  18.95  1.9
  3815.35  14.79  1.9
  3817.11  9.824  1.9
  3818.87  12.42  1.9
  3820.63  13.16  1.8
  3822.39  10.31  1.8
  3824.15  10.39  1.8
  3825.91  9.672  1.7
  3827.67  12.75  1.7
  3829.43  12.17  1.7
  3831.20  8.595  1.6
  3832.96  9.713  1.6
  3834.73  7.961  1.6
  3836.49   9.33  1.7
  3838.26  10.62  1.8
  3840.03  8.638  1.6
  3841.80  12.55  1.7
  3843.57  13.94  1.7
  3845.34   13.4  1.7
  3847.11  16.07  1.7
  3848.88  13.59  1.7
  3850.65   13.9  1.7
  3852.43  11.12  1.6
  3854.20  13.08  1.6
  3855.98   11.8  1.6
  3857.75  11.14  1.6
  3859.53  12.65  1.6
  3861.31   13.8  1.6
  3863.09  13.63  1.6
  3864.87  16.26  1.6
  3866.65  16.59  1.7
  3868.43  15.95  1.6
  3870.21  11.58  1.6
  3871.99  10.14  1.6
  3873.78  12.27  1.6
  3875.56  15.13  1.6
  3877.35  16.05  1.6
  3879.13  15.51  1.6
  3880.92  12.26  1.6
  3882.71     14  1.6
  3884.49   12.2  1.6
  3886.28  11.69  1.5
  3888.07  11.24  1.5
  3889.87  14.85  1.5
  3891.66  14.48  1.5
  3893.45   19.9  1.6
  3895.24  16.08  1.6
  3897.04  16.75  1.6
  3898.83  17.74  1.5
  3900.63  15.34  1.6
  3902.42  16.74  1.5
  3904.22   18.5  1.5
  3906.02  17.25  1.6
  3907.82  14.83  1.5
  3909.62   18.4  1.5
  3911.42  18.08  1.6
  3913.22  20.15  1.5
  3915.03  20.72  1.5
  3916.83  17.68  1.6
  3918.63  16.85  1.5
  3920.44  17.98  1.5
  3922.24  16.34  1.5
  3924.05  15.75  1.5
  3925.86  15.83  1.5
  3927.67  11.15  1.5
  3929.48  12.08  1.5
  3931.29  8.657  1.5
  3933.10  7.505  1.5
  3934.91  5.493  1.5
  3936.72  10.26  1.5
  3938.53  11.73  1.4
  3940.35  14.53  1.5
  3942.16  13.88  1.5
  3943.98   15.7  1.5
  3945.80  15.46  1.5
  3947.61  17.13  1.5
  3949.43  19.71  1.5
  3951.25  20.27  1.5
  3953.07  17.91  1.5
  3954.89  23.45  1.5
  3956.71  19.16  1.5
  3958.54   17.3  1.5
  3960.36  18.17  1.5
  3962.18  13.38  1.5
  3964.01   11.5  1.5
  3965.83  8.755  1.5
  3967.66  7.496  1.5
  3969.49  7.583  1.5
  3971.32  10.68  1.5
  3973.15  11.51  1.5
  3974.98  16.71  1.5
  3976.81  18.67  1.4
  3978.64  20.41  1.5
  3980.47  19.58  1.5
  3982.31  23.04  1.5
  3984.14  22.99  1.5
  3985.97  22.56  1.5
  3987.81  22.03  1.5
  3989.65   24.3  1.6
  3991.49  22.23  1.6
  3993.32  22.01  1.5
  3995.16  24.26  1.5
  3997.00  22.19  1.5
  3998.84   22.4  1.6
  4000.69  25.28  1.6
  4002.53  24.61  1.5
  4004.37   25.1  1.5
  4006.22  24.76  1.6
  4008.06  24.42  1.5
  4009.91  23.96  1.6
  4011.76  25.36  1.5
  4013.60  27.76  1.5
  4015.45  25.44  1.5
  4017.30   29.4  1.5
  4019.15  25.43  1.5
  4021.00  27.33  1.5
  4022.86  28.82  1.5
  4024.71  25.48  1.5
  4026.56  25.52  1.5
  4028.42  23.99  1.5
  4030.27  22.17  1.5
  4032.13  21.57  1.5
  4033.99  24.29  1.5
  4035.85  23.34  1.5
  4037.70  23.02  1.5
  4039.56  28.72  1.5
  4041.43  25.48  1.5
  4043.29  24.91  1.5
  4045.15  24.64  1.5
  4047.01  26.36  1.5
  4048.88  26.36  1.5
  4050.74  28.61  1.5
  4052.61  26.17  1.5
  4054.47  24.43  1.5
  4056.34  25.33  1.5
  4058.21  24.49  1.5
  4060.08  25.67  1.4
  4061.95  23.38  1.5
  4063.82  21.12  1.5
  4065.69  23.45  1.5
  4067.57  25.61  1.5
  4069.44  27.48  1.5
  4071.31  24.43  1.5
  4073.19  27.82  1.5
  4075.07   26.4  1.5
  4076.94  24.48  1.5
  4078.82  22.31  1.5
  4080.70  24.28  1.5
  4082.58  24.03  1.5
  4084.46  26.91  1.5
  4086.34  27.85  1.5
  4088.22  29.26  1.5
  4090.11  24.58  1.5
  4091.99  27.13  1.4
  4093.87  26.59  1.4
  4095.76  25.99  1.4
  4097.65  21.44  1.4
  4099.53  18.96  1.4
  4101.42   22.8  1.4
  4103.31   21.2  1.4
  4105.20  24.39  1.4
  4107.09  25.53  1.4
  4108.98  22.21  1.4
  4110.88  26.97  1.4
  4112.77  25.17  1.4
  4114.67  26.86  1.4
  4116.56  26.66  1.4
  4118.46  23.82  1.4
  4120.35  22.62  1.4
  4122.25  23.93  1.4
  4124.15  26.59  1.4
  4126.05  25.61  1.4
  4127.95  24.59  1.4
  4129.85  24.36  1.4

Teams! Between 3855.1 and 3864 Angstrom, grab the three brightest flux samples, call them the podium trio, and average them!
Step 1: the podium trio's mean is 13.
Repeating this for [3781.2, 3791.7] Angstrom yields 21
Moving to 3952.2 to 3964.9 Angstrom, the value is 20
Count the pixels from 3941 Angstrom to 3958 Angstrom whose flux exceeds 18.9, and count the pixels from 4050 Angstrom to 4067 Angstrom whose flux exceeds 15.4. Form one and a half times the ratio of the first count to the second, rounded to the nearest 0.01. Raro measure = 0.67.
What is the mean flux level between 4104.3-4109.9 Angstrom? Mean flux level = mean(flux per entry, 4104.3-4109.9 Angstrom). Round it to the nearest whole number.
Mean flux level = 24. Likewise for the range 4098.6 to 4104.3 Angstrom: 21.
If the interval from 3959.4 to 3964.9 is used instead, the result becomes 14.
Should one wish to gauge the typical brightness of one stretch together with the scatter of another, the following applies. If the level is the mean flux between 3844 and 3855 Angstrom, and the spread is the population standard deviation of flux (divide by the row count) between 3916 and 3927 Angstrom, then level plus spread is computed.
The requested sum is 14.4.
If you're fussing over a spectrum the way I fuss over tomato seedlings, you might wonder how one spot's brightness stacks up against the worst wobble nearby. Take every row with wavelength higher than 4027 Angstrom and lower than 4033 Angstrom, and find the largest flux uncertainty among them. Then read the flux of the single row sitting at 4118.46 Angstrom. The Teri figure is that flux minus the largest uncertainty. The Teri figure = 22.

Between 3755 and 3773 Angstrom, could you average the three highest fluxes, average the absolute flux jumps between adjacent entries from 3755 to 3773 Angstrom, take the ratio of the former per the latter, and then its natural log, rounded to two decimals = 1.97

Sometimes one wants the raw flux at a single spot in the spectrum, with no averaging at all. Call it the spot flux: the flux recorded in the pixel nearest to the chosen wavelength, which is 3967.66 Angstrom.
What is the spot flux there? 7.496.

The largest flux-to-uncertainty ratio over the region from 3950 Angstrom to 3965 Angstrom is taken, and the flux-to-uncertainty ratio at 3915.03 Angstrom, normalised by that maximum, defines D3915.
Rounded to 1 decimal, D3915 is 0.9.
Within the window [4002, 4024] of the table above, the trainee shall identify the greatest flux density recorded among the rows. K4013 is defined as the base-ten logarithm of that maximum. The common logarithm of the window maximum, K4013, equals 1.47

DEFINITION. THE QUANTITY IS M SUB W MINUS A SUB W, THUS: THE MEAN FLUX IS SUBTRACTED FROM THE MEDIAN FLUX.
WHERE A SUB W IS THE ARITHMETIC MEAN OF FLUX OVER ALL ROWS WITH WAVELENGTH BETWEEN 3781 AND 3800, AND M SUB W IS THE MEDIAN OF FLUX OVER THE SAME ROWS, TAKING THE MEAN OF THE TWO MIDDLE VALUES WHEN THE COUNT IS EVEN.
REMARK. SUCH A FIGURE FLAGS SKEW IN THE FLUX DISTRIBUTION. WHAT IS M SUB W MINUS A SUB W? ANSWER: -2.2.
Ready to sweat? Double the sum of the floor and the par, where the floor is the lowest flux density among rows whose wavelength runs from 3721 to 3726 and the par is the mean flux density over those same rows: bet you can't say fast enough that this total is 43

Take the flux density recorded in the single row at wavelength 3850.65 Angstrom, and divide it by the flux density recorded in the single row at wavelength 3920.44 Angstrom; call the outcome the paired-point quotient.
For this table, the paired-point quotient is 0.8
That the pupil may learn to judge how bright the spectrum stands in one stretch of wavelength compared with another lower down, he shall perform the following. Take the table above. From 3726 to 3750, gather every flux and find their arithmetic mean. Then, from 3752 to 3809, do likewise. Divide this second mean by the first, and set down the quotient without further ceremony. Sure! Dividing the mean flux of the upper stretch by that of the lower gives 1.3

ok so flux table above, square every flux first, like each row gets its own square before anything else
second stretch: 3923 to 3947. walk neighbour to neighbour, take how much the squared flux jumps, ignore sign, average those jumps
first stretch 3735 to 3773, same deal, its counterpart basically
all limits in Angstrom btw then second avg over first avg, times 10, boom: 6.8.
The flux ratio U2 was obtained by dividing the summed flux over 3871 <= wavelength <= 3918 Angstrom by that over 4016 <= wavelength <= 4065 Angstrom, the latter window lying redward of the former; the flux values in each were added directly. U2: 0.62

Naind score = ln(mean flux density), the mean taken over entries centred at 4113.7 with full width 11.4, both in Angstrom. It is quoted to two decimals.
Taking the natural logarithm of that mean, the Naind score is 3.23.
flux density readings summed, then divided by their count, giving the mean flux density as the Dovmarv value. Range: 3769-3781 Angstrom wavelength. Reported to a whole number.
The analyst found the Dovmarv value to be 17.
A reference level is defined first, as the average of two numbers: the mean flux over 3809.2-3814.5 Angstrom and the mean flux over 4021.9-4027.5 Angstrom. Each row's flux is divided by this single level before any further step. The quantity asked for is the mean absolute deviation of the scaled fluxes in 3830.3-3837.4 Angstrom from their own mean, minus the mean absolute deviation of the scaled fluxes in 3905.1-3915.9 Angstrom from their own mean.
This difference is -0.041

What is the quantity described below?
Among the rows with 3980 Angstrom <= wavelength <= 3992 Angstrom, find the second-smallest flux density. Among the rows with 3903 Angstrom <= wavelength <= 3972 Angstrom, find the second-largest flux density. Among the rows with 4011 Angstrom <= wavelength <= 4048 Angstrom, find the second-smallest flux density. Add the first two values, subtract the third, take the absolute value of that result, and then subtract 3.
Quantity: 17.6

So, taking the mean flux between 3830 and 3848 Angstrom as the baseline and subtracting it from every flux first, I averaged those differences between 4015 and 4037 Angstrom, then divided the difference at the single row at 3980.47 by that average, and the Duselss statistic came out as 0.60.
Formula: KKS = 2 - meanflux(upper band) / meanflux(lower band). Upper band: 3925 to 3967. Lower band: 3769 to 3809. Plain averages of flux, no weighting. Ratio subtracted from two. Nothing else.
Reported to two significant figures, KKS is 1.1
